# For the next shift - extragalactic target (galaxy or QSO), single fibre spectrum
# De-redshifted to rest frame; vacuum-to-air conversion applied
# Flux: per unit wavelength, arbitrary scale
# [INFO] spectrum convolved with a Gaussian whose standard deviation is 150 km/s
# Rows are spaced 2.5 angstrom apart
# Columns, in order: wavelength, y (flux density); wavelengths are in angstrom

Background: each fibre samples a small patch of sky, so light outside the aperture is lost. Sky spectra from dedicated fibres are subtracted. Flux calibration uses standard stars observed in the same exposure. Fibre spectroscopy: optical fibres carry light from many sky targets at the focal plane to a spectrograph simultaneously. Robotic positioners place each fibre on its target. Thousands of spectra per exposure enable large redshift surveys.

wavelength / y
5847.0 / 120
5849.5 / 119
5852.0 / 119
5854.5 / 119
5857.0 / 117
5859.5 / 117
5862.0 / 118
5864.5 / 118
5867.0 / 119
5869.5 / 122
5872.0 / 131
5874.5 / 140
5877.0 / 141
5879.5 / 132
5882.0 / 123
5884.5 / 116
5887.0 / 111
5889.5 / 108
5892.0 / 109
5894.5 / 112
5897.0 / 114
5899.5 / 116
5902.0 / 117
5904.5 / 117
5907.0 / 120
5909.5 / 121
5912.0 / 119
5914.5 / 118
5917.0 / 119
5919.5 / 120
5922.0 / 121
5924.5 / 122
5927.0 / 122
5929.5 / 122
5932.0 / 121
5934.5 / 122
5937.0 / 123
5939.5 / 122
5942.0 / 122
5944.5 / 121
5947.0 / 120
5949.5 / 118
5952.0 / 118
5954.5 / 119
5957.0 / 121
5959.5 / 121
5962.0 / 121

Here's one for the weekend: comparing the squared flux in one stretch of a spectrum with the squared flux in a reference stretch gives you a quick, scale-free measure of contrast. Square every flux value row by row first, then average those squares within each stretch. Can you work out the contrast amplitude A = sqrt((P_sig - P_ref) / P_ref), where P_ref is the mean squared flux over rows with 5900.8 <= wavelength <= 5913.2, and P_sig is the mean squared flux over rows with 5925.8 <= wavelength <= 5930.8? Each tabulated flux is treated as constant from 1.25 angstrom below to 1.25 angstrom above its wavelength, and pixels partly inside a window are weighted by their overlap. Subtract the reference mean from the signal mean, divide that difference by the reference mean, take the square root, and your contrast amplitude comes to 0.23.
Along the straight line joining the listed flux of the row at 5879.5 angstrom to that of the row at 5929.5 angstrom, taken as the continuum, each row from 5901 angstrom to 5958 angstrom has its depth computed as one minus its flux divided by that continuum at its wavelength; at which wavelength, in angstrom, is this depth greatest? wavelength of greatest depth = 5902.0 angstrom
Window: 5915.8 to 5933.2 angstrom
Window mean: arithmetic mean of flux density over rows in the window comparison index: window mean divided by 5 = 24.2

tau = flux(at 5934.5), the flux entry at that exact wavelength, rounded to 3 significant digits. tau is 122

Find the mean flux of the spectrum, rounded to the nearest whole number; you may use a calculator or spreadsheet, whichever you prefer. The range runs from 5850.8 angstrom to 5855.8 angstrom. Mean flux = 119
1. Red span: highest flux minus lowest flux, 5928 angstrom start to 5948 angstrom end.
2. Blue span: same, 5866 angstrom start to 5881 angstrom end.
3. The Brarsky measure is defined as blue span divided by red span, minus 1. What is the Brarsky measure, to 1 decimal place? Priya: 6.3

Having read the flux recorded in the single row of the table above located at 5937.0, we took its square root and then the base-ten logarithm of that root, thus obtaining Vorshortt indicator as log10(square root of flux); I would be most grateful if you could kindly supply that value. 1.04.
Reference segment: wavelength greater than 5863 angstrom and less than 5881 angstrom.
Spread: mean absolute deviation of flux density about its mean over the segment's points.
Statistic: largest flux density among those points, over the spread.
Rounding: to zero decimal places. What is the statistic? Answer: 18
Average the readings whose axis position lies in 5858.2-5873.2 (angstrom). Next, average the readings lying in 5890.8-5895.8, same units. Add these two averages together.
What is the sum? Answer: 231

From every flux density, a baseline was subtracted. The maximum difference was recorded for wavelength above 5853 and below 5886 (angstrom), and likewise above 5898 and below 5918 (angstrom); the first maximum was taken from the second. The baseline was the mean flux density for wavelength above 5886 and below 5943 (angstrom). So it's -20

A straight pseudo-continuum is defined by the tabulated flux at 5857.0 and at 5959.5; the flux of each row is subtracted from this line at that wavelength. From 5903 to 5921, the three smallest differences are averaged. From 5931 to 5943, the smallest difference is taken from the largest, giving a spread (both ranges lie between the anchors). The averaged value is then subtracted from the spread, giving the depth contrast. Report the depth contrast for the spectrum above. 3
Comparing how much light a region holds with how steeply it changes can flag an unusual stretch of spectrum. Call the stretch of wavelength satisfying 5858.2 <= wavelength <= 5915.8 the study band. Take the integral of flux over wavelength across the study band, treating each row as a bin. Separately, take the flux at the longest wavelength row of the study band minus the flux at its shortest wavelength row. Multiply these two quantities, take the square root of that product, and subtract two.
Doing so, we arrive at 81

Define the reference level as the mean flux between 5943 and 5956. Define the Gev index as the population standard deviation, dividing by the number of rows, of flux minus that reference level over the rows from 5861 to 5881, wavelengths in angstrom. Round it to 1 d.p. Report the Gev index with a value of 9.0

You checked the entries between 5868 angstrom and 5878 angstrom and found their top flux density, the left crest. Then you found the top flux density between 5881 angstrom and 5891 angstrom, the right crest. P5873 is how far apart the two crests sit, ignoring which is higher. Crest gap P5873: 18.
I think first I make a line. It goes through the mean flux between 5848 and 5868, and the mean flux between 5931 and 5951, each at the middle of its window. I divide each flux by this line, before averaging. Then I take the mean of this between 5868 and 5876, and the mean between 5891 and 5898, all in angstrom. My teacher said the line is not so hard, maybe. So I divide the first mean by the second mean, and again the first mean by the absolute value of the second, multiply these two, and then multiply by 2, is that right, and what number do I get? 2.8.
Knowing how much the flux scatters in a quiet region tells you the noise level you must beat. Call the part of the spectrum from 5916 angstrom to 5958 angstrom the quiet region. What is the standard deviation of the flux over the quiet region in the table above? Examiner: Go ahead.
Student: 1.5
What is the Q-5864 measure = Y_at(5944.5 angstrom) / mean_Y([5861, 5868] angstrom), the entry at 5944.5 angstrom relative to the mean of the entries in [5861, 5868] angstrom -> 1.023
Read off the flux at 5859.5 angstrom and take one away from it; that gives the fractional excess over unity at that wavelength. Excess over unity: 116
